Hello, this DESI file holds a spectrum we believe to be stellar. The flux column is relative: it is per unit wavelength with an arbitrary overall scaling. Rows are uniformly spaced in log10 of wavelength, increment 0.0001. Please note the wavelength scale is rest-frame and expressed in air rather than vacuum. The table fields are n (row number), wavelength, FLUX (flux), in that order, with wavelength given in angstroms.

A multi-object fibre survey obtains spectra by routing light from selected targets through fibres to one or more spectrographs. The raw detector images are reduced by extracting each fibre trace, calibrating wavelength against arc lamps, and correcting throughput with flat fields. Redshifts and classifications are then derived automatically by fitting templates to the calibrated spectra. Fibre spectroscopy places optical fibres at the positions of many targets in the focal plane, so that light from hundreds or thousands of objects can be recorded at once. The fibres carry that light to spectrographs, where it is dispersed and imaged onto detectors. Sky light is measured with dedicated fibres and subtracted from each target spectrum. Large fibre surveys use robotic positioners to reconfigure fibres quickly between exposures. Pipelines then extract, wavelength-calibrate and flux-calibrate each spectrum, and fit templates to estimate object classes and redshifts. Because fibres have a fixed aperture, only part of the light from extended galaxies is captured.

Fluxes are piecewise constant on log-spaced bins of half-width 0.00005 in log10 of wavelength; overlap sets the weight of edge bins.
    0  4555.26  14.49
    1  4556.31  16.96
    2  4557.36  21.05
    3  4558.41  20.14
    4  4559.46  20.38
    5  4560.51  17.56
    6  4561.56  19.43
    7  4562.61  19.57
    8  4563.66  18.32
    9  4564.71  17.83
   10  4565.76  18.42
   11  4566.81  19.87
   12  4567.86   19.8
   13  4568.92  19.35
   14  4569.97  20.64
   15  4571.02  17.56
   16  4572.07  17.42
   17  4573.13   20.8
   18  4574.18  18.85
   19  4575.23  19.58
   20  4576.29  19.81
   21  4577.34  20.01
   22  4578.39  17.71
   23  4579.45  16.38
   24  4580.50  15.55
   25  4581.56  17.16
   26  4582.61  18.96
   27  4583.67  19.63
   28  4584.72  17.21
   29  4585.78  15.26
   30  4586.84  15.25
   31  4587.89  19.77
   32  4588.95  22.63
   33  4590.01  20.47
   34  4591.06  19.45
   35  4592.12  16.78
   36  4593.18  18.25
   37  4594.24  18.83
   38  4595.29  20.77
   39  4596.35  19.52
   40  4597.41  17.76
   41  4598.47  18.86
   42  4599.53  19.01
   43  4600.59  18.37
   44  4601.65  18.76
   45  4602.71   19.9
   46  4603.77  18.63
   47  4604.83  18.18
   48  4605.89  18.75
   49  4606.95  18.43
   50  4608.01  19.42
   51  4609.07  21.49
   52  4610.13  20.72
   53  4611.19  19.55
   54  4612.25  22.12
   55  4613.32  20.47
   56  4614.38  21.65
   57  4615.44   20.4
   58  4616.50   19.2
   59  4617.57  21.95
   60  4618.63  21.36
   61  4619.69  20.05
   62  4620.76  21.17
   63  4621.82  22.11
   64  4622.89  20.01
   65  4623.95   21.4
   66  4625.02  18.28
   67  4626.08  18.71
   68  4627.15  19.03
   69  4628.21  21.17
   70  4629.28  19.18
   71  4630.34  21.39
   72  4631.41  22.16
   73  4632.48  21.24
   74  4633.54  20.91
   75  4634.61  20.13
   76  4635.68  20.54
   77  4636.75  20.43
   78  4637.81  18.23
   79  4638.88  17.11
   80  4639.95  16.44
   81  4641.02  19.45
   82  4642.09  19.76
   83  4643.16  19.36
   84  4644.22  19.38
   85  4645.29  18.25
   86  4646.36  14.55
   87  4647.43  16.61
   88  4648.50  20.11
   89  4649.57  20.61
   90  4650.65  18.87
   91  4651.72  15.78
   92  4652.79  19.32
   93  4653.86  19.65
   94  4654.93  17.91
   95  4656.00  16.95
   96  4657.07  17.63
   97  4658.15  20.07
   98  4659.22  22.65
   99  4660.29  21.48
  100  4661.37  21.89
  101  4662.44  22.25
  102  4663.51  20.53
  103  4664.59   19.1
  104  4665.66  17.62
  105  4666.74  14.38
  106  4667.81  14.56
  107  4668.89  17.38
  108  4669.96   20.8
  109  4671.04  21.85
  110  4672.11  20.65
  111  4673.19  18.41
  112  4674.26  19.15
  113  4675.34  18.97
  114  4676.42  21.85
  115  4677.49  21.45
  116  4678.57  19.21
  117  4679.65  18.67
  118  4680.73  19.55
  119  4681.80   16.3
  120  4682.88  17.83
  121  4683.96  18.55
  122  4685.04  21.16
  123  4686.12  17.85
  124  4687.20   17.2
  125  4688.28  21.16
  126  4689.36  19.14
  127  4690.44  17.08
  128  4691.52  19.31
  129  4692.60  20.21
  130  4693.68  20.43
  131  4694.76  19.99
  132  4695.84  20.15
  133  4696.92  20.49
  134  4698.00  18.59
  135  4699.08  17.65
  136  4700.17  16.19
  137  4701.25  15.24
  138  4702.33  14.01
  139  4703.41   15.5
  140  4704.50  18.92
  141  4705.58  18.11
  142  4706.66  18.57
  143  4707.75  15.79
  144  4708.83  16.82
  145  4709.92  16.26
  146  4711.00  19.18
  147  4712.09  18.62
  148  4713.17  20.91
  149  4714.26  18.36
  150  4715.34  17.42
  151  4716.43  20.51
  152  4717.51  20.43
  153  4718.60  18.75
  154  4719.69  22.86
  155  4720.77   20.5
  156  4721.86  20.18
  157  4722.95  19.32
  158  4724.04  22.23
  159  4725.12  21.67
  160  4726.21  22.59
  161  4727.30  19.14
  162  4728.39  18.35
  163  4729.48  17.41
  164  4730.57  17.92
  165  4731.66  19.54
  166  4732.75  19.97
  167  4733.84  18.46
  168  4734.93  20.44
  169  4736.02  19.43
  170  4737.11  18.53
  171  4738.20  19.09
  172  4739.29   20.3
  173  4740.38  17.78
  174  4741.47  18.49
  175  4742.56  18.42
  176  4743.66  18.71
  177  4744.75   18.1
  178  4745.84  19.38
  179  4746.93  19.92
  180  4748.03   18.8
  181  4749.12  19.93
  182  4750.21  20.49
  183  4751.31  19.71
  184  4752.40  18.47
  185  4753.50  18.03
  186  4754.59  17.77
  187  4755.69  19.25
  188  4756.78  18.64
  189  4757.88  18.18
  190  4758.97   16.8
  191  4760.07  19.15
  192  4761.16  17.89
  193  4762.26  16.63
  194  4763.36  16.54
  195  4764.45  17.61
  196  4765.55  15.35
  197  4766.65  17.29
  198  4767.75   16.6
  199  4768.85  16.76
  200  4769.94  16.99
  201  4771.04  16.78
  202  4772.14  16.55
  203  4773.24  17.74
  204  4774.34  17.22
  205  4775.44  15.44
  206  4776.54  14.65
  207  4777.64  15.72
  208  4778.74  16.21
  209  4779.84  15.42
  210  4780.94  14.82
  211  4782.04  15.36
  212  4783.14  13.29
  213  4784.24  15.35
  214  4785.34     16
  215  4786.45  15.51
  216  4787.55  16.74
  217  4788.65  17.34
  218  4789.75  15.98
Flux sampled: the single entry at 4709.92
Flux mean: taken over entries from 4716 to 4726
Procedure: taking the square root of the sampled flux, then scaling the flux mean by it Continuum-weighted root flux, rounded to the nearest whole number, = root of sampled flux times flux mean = 84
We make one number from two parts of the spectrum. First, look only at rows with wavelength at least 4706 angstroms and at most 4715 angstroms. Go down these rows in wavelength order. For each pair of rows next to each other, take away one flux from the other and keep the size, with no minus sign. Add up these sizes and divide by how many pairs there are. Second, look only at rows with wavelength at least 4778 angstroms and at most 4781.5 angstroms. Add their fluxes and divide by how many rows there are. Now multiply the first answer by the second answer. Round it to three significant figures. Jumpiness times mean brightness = 28.1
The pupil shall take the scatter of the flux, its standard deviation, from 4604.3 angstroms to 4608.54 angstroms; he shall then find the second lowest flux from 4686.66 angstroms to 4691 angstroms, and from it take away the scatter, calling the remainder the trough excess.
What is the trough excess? 16.7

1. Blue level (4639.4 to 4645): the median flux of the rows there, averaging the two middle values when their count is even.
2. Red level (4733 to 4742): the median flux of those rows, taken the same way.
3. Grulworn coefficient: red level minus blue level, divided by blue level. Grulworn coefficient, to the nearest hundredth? -0.03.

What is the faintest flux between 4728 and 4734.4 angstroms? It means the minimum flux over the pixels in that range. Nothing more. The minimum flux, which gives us 17.41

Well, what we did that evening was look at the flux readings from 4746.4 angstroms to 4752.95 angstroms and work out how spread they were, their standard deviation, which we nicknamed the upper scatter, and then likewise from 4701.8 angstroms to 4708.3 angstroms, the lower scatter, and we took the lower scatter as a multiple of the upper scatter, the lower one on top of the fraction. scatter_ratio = 2.6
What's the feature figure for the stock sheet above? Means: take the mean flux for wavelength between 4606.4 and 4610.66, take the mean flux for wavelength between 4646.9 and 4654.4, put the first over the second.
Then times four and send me 4.28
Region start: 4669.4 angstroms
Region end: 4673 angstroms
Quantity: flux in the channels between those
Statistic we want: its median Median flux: 20.8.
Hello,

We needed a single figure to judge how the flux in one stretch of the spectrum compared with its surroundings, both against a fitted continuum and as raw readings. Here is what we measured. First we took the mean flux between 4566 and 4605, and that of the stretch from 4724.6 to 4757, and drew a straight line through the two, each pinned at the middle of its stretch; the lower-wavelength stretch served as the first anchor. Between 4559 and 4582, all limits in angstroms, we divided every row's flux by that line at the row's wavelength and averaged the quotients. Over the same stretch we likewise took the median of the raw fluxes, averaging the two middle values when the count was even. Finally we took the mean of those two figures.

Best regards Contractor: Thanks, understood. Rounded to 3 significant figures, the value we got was 10.1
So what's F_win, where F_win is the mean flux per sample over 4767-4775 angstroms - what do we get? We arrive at 16.9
